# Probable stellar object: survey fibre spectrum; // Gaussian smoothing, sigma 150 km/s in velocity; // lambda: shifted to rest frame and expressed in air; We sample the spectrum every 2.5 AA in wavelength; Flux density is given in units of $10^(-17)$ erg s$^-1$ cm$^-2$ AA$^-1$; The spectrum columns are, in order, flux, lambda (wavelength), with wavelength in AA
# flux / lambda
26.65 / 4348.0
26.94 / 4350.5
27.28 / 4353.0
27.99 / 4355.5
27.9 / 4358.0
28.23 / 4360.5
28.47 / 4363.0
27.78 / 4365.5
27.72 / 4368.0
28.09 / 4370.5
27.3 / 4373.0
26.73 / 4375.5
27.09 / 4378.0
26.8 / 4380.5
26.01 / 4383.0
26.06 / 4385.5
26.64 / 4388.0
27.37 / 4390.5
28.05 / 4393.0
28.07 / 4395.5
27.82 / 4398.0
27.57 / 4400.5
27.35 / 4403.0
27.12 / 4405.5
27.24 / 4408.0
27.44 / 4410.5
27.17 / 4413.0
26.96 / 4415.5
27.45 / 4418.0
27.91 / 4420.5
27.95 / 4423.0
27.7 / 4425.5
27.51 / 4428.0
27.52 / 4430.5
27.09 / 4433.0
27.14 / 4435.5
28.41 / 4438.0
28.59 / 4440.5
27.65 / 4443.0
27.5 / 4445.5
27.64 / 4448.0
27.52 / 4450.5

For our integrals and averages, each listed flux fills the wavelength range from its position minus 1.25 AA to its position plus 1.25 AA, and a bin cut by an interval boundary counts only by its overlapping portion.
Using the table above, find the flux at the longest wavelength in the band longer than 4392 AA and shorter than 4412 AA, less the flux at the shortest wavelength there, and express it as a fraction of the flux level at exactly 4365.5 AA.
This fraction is -0.022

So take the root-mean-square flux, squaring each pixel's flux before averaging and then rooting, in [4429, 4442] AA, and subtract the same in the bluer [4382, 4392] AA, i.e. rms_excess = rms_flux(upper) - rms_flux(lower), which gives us 1.2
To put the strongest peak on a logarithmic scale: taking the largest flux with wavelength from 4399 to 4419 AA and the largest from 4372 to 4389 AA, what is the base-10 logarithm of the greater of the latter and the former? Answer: 1.44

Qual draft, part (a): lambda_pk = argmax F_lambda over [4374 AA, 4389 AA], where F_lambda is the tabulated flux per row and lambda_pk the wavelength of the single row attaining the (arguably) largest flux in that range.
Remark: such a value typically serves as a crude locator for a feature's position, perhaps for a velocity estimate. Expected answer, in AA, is 4378.0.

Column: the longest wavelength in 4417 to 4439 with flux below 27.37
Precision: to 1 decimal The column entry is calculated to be 4435.5 AA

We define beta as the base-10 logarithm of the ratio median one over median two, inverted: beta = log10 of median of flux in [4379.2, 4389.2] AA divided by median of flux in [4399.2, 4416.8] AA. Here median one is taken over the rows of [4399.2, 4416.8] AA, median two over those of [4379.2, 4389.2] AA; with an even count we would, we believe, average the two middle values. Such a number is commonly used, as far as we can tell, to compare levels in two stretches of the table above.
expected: -0.014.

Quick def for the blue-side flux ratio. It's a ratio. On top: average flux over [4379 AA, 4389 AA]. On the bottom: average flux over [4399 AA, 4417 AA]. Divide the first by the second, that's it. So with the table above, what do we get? 0.97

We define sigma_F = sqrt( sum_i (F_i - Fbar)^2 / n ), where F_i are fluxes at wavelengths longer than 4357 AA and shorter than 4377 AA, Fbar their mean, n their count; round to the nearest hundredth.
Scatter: 0.52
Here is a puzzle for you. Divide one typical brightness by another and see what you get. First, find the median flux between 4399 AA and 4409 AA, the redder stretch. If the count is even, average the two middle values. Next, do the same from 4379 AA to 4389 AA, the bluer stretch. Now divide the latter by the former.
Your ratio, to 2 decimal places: 0.97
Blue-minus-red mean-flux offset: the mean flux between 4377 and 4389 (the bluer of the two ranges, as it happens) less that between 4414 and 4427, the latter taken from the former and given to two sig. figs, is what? -1.1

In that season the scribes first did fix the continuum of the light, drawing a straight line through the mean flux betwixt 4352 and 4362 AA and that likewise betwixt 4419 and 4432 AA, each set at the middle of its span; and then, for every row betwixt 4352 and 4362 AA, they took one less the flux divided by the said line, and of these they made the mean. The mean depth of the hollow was 0.0000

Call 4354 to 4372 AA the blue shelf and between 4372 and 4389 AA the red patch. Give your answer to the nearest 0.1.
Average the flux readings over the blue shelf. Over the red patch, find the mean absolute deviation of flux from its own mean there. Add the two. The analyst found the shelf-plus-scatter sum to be 28.4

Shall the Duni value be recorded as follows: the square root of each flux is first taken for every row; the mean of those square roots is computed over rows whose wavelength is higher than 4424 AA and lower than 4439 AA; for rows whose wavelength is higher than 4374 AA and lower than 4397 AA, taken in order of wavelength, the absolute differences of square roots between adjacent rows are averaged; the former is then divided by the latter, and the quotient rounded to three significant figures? 124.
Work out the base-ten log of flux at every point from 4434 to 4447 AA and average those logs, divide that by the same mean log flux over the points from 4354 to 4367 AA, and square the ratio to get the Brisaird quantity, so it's 0.995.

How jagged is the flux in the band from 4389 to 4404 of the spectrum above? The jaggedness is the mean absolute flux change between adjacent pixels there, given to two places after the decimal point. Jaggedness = 0.28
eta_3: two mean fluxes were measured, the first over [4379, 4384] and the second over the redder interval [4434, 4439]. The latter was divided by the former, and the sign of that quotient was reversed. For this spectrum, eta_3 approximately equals -1.05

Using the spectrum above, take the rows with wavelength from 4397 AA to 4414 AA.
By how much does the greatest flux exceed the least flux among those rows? 0.70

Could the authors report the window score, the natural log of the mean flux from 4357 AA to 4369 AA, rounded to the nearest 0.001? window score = 3.333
